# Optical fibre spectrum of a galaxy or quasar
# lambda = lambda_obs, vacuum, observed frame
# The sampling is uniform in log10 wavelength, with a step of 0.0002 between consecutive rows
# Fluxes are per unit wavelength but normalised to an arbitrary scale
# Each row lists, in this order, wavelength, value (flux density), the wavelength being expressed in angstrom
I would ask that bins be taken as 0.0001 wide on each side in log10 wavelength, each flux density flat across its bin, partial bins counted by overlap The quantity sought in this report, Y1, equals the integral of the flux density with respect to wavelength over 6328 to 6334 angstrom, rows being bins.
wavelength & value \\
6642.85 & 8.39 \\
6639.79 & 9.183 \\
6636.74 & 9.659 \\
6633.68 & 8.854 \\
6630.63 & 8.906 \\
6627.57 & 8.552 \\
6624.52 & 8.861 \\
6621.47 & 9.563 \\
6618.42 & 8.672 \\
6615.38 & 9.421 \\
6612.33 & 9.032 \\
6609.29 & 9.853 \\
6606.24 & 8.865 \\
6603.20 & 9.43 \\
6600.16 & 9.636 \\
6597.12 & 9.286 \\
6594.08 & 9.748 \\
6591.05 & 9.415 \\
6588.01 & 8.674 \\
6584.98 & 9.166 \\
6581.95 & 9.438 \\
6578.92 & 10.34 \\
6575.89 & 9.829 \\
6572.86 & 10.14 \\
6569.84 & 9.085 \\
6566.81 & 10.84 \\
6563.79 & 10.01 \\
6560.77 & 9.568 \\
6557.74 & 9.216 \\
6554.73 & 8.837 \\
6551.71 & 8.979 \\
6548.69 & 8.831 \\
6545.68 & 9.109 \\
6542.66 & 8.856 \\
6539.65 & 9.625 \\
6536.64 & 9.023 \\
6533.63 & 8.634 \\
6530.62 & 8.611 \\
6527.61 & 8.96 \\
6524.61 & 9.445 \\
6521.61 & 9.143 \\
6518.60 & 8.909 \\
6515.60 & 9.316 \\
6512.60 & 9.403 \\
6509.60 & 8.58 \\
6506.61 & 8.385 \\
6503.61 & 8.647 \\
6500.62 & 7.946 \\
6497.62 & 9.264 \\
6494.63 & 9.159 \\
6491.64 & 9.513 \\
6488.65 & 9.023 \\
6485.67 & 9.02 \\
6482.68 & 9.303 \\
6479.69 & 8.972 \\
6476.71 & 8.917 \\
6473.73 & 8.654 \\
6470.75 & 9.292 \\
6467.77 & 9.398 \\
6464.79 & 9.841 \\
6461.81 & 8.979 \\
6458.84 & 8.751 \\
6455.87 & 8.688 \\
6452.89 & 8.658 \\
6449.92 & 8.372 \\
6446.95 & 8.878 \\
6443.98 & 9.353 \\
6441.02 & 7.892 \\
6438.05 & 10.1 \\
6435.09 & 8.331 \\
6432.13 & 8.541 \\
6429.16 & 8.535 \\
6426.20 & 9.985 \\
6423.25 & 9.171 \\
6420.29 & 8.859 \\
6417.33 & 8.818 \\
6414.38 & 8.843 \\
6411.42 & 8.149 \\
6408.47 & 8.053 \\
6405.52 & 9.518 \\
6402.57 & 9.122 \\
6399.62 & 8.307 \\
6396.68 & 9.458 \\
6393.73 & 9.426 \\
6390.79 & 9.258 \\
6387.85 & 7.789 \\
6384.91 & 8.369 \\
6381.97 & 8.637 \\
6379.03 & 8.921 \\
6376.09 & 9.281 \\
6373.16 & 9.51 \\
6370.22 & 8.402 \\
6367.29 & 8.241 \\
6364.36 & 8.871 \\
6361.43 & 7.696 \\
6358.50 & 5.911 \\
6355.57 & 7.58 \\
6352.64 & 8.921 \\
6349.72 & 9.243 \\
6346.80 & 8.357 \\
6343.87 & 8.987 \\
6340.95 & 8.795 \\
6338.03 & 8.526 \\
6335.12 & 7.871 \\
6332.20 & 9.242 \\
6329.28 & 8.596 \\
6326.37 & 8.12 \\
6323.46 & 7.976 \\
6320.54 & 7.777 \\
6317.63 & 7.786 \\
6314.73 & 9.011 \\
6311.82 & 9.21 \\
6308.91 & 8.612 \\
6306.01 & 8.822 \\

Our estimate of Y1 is 53.1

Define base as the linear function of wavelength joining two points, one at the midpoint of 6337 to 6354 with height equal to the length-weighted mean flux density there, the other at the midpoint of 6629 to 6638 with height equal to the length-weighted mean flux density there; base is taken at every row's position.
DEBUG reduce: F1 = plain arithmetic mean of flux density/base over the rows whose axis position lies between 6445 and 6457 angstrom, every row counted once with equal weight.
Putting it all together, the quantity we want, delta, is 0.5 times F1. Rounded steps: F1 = 0.97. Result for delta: 0.485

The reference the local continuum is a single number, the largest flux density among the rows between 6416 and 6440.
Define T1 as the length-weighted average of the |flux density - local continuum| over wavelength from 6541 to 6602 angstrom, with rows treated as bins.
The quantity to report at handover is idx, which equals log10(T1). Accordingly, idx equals -0.125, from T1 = 0.75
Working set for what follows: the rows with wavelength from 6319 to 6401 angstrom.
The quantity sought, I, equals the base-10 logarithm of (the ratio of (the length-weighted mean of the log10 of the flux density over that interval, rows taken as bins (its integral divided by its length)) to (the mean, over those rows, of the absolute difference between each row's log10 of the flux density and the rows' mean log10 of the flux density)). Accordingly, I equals 1.48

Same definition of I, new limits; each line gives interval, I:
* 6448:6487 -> 1.83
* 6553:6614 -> 1.70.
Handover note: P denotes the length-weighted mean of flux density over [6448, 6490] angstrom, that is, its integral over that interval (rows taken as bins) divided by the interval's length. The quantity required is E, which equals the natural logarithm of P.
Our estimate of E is 2.20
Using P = 9.0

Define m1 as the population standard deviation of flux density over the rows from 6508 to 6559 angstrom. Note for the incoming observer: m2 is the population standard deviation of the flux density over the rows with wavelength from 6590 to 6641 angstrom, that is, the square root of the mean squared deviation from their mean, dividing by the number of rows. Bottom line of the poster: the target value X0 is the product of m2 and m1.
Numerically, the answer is 0.11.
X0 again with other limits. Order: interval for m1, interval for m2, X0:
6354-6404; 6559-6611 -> 0.47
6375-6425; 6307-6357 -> 0.28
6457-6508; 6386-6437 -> 0.25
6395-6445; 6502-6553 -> 0.21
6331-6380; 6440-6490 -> 0.37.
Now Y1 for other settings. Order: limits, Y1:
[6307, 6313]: 53.3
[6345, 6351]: 52.7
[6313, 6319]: 50.7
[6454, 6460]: 52.2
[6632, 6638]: 55.4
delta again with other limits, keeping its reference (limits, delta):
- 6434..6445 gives 0.501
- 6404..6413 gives 0.483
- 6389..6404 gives 0.514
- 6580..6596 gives 0.512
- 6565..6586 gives 0.543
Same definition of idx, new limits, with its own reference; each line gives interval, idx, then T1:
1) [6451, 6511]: 0.062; 1.15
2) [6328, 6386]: 0.204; 1.60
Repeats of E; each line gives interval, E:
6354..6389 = 2.11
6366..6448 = 2.18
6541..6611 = 2.25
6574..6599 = 2.25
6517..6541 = 2.20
